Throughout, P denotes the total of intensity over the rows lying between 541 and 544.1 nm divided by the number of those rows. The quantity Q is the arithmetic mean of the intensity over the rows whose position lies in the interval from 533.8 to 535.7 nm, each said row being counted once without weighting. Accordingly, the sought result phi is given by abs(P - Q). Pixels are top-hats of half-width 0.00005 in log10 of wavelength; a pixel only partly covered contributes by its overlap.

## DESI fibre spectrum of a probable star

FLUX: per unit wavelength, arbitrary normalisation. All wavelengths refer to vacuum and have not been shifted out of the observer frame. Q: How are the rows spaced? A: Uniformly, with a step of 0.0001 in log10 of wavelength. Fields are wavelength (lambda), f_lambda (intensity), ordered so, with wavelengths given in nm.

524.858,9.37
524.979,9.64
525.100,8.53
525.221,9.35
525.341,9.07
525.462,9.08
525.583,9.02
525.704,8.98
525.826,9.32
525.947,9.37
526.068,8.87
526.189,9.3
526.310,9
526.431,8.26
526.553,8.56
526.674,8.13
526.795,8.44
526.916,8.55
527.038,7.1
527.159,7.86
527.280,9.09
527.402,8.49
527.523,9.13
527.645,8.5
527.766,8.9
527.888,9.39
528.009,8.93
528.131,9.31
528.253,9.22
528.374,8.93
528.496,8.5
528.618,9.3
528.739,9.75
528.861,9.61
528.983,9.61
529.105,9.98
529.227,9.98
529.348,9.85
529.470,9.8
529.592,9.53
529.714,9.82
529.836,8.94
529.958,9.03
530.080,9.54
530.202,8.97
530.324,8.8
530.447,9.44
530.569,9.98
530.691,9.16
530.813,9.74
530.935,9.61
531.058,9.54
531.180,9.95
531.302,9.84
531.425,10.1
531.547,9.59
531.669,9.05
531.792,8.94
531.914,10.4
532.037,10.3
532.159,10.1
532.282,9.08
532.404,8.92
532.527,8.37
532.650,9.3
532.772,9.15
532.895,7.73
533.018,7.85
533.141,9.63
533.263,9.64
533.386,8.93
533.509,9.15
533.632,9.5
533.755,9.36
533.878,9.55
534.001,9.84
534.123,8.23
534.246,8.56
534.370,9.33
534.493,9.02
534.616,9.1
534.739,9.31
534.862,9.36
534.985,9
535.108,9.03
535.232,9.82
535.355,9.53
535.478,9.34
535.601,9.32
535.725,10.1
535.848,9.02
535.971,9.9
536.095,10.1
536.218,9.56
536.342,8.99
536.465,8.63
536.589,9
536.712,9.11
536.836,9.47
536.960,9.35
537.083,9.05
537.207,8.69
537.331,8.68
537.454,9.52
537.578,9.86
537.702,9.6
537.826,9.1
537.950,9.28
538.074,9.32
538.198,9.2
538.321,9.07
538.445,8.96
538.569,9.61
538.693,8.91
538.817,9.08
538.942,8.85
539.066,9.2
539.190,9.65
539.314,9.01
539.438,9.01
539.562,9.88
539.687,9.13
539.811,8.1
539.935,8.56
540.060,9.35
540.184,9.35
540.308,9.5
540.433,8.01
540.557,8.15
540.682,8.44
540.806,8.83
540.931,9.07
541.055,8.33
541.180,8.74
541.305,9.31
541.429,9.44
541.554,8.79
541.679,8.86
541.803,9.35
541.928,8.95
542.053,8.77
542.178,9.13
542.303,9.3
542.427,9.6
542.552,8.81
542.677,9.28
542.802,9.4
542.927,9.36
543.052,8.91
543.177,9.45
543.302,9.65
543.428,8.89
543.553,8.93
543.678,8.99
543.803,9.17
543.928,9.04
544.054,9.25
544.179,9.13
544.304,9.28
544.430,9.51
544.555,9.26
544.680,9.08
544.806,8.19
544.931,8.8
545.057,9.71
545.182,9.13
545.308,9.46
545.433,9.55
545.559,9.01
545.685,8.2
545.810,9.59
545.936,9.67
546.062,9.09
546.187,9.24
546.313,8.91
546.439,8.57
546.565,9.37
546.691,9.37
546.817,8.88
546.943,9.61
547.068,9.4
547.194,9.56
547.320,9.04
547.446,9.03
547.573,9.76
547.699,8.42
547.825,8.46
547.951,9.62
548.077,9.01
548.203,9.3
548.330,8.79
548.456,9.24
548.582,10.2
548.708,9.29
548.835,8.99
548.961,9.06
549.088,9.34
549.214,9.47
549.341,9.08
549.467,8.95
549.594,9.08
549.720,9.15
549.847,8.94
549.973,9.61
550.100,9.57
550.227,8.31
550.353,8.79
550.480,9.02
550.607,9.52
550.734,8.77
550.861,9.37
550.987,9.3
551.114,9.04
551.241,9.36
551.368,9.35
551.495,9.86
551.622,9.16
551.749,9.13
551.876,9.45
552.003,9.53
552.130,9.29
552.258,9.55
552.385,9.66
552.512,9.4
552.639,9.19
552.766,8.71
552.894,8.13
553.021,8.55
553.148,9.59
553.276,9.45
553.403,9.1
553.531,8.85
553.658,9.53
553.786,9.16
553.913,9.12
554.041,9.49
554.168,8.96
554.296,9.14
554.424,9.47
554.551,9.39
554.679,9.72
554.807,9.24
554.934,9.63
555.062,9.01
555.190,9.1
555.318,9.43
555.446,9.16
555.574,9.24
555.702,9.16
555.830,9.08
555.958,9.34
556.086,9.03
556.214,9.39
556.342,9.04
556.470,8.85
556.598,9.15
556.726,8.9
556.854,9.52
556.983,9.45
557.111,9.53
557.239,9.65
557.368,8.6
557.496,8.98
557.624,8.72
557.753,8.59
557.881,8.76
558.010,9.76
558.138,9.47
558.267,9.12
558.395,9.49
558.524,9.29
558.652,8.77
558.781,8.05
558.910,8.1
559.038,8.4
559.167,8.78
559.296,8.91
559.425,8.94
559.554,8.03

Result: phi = 0.11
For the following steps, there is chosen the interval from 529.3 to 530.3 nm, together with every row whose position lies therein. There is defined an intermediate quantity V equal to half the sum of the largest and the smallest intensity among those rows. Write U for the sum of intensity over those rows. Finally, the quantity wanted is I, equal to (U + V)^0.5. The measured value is 9.2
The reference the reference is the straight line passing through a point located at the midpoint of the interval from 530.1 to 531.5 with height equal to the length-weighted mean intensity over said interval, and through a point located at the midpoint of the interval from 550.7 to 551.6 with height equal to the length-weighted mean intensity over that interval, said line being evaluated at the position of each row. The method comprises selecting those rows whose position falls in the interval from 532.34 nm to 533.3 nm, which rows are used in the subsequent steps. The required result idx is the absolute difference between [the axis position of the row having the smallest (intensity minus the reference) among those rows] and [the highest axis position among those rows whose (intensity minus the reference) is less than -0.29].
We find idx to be 0.12 nm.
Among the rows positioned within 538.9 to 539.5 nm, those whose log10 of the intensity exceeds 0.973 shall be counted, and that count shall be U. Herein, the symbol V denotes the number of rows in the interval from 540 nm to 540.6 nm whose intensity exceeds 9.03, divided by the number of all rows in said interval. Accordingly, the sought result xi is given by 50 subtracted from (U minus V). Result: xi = -49.6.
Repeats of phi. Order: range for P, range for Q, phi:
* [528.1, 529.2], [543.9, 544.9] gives 0.26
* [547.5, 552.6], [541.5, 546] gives 0.08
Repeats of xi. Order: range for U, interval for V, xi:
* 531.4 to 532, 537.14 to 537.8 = -47.6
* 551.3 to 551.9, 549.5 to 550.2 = -48.8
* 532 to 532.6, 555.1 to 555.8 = -49.0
